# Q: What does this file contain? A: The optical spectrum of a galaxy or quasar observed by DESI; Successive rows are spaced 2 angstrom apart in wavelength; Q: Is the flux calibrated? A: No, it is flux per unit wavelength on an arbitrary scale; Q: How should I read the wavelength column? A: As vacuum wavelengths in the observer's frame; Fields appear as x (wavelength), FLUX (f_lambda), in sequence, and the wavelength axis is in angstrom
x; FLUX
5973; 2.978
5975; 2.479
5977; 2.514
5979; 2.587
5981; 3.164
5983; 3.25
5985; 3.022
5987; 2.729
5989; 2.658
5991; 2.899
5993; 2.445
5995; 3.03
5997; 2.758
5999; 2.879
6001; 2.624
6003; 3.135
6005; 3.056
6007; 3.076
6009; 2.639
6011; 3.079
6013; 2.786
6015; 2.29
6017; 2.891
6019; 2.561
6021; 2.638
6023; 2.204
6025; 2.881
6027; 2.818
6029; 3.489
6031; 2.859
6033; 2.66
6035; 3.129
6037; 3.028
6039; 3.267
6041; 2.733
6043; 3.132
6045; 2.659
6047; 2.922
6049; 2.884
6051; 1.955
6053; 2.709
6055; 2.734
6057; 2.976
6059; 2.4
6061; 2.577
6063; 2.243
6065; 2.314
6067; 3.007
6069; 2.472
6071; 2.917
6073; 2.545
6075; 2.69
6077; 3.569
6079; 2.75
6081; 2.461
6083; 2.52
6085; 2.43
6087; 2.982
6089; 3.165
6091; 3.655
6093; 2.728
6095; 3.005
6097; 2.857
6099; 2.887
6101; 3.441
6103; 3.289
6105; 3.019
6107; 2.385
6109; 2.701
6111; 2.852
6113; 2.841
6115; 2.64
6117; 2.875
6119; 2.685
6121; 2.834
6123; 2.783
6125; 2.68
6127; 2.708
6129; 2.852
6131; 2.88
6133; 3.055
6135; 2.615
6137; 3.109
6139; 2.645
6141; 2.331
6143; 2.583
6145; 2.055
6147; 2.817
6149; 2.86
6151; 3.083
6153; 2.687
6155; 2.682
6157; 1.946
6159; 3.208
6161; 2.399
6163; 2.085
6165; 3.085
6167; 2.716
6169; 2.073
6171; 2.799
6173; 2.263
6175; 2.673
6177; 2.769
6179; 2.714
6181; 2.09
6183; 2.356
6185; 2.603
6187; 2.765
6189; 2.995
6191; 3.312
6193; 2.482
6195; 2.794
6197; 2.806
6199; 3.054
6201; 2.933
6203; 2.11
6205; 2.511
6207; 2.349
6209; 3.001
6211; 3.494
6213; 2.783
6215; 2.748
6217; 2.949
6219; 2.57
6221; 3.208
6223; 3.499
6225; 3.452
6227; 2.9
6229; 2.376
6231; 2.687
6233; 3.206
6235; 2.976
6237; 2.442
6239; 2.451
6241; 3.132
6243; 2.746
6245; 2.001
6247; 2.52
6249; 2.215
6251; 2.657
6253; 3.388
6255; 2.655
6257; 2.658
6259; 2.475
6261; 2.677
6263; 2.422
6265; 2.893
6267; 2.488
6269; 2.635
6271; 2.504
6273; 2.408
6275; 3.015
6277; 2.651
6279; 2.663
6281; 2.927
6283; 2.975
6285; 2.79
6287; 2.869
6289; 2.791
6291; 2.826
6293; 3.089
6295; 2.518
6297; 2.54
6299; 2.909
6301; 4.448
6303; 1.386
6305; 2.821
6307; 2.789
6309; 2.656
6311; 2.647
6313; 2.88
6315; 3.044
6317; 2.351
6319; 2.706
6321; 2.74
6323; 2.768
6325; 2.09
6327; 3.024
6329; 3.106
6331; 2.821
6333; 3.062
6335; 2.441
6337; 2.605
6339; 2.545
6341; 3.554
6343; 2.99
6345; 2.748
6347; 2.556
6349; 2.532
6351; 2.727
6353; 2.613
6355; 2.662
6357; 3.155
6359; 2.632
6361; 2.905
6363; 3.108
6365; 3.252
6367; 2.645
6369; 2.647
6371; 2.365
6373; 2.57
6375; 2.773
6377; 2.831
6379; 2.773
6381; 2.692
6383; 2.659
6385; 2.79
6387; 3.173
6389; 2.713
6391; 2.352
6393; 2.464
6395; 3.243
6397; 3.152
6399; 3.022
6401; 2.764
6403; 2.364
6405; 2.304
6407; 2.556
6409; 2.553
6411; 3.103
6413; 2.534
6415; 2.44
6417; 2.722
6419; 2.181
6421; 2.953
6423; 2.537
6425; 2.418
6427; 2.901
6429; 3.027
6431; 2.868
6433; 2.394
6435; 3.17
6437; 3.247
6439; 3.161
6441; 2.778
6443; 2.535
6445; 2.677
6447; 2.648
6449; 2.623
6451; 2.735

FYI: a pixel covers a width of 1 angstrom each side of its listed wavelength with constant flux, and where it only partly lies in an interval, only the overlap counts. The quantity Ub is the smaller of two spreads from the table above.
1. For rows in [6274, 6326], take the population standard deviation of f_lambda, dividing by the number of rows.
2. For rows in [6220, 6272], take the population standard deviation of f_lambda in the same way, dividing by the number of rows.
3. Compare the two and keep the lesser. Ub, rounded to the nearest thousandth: 0.377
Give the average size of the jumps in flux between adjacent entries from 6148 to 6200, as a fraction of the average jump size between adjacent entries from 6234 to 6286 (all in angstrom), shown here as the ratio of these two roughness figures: 1.28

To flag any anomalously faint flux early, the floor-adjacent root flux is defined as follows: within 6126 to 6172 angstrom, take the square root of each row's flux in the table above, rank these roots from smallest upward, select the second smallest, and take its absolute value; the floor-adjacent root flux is 1.43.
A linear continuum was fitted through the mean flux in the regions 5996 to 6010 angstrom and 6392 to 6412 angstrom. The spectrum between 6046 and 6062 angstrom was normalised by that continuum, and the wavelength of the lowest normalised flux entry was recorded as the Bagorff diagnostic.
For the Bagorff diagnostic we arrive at 6051 angstrom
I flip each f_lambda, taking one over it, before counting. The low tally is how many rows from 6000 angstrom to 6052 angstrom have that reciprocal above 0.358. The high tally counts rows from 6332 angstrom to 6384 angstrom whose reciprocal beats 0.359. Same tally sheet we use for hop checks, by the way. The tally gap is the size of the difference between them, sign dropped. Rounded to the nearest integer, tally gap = 7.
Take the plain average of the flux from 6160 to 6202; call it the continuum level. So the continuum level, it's 2.66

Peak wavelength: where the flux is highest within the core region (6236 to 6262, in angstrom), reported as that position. 6253 angstrom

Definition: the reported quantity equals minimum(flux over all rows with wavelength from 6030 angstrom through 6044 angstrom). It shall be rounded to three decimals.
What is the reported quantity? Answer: 2.660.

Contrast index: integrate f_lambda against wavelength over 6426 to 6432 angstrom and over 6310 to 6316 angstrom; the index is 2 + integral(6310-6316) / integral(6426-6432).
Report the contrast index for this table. 2.97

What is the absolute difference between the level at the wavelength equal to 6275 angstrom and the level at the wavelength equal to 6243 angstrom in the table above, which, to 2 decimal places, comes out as 0.27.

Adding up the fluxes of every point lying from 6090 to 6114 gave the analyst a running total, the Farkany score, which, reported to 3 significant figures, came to 35.7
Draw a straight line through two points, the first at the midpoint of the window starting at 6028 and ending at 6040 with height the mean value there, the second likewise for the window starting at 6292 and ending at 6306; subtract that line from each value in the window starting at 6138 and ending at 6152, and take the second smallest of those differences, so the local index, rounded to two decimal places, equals -0.64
